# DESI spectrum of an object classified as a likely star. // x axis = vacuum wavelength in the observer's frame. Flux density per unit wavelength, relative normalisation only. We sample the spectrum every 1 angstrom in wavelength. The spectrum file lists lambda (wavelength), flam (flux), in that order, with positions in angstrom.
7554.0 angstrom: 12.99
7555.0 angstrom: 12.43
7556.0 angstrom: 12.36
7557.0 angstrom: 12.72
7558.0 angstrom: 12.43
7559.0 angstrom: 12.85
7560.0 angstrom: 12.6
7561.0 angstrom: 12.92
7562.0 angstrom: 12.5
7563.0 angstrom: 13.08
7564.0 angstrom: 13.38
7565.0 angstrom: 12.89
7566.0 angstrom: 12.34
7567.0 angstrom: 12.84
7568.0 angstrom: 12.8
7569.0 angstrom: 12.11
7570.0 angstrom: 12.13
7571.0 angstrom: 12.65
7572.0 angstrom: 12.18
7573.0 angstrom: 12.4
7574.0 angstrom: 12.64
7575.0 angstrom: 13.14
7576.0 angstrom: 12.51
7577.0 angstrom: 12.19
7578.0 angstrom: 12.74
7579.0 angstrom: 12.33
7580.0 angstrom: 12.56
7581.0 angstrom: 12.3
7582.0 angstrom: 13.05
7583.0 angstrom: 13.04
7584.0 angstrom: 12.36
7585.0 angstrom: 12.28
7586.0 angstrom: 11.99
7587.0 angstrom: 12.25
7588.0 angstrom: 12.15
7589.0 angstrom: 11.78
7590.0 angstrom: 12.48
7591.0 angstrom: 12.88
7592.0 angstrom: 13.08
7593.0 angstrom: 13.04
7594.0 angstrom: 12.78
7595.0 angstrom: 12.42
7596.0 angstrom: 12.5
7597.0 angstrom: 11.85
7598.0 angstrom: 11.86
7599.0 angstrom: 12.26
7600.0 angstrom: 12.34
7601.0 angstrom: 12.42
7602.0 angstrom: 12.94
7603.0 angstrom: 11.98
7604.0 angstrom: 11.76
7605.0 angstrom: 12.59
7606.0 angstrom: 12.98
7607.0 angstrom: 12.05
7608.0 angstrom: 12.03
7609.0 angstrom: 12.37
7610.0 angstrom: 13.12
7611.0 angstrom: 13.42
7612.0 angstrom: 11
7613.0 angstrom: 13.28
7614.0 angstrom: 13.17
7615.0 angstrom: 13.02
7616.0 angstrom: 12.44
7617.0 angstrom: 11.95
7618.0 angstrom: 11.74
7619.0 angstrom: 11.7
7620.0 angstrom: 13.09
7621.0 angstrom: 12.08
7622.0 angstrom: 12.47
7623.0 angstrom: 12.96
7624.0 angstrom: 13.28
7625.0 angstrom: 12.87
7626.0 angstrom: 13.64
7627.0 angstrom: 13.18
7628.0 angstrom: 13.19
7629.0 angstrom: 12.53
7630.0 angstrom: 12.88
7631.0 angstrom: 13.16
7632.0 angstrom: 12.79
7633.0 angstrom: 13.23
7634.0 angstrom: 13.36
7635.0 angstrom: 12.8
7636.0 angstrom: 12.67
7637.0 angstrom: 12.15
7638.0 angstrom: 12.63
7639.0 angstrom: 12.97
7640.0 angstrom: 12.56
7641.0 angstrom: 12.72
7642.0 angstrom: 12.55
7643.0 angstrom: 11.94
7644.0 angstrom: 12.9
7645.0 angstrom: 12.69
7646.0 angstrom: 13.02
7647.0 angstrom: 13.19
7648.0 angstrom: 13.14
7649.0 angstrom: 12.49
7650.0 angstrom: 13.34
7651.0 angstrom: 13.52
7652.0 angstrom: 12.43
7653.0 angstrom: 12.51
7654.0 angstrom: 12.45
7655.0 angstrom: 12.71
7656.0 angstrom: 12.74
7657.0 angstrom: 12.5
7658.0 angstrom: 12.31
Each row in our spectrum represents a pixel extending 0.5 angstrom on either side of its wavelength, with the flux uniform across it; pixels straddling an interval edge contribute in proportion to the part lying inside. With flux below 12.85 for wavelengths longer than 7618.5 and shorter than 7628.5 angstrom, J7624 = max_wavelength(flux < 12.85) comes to 7622.0 angstrom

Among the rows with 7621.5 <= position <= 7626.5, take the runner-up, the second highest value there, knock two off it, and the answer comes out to 11.3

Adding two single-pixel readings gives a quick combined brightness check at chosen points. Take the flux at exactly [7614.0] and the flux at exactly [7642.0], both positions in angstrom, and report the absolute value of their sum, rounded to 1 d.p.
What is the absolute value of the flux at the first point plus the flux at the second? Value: 25.7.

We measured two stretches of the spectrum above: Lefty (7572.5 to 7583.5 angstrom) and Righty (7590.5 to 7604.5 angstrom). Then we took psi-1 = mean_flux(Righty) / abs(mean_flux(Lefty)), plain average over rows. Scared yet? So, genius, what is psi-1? 0.98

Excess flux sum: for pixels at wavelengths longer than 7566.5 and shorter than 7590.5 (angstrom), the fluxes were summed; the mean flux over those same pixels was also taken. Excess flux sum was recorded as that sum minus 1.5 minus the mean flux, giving 285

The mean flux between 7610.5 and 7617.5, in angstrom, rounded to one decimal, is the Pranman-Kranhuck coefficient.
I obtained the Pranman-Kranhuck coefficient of 12.6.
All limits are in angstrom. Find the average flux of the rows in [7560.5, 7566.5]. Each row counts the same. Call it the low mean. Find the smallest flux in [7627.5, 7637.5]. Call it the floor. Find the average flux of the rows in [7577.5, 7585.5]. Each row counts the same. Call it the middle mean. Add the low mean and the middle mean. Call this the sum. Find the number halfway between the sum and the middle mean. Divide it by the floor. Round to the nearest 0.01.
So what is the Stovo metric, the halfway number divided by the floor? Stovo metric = 1.56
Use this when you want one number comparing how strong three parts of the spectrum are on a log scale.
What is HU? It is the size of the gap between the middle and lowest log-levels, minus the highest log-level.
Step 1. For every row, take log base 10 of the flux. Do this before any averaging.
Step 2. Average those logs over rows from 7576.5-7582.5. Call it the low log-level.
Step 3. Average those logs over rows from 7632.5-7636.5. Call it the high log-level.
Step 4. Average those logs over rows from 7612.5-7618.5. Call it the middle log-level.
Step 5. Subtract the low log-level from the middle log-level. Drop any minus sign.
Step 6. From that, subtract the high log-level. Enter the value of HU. -1.112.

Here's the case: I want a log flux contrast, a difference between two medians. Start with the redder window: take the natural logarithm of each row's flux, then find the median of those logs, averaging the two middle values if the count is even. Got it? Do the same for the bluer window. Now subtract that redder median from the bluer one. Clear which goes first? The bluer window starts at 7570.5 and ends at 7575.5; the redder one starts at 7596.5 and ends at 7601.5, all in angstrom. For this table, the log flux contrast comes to 0.031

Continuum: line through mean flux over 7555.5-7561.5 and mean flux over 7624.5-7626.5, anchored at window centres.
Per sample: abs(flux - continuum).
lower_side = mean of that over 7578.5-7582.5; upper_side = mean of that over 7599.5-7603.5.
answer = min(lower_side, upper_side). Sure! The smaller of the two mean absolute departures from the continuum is 0.38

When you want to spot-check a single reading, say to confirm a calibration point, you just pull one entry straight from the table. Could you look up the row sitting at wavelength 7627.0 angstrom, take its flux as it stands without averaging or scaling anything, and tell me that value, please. 13.18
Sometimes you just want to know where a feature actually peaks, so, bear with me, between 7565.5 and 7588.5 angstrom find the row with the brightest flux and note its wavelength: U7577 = 7575.0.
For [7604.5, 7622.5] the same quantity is 7611.0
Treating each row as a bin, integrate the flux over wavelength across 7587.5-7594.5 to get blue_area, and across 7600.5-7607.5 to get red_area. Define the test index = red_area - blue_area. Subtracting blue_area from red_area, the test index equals -1.5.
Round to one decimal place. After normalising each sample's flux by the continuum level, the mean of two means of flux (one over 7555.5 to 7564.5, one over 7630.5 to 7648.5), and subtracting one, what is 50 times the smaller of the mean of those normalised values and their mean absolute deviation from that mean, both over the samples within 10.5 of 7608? -1.4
